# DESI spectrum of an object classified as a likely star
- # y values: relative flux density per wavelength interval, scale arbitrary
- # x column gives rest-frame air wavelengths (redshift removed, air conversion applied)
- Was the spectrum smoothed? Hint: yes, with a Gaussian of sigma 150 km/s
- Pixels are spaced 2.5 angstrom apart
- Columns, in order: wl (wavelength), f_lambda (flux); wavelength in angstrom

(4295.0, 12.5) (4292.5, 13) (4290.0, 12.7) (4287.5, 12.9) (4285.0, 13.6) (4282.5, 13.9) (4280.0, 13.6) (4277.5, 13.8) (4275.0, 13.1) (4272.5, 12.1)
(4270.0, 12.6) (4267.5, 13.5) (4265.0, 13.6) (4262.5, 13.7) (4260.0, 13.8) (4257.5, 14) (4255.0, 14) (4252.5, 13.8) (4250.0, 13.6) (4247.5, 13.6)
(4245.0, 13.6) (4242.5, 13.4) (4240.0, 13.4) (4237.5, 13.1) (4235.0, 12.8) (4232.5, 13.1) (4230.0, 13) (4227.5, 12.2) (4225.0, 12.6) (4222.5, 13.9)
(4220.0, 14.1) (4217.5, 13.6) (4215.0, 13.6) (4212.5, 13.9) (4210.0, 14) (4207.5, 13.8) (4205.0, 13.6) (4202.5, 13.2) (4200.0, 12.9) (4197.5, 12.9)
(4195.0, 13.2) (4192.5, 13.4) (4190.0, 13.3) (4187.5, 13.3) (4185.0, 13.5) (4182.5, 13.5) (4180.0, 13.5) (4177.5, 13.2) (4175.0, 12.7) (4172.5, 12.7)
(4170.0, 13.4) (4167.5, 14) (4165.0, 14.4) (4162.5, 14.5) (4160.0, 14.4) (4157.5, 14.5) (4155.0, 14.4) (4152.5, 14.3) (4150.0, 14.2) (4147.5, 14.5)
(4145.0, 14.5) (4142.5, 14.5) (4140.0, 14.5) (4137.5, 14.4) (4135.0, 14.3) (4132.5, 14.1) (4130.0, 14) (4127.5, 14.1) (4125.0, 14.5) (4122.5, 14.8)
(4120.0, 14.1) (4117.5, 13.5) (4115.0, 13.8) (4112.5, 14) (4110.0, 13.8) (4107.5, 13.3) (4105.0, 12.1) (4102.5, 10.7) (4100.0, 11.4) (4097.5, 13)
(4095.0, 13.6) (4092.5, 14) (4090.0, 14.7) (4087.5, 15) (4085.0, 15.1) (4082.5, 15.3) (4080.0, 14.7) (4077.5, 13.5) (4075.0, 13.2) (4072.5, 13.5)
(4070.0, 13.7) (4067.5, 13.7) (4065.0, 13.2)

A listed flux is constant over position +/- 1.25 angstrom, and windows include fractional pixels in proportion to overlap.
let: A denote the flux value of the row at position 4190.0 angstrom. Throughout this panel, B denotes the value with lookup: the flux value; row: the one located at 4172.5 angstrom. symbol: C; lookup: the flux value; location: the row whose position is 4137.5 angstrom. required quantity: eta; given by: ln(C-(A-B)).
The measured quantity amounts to 2.62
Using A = 13.3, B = 12.7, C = 14.4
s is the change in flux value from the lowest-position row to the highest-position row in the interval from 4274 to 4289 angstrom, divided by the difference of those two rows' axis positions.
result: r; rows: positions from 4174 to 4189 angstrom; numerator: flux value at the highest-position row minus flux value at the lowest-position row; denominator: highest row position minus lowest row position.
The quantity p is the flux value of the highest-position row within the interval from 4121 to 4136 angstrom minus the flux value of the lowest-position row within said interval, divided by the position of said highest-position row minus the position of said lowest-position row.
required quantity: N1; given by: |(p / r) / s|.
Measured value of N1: 52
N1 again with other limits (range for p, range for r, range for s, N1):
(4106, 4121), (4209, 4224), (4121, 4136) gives 200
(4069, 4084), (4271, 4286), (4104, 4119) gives 10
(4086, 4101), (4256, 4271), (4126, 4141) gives 80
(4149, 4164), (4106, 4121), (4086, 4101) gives 1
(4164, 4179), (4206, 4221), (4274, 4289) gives 250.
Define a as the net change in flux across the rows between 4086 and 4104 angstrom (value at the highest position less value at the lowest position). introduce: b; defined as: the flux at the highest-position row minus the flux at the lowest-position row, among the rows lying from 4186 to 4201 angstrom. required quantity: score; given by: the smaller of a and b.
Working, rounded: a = -4.3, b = -0.4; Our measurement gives -4.30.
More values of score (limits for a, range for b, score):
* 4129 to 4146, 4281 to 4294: -0.90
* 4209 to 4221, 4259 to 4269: -0.30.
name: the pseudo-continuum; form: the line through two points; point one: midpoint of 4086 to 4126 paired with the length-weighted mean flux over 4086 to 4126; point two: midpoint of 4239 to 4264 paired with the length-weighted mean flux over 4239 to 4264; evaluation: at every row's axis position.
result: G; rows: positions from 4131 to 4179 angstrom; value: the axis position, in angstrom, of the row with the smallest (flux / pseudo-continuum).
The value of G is 4175.0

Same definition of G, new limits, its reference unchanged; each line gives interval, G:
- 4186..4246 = 4227.5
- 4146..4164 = 4150.0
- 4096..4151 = 4102.5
